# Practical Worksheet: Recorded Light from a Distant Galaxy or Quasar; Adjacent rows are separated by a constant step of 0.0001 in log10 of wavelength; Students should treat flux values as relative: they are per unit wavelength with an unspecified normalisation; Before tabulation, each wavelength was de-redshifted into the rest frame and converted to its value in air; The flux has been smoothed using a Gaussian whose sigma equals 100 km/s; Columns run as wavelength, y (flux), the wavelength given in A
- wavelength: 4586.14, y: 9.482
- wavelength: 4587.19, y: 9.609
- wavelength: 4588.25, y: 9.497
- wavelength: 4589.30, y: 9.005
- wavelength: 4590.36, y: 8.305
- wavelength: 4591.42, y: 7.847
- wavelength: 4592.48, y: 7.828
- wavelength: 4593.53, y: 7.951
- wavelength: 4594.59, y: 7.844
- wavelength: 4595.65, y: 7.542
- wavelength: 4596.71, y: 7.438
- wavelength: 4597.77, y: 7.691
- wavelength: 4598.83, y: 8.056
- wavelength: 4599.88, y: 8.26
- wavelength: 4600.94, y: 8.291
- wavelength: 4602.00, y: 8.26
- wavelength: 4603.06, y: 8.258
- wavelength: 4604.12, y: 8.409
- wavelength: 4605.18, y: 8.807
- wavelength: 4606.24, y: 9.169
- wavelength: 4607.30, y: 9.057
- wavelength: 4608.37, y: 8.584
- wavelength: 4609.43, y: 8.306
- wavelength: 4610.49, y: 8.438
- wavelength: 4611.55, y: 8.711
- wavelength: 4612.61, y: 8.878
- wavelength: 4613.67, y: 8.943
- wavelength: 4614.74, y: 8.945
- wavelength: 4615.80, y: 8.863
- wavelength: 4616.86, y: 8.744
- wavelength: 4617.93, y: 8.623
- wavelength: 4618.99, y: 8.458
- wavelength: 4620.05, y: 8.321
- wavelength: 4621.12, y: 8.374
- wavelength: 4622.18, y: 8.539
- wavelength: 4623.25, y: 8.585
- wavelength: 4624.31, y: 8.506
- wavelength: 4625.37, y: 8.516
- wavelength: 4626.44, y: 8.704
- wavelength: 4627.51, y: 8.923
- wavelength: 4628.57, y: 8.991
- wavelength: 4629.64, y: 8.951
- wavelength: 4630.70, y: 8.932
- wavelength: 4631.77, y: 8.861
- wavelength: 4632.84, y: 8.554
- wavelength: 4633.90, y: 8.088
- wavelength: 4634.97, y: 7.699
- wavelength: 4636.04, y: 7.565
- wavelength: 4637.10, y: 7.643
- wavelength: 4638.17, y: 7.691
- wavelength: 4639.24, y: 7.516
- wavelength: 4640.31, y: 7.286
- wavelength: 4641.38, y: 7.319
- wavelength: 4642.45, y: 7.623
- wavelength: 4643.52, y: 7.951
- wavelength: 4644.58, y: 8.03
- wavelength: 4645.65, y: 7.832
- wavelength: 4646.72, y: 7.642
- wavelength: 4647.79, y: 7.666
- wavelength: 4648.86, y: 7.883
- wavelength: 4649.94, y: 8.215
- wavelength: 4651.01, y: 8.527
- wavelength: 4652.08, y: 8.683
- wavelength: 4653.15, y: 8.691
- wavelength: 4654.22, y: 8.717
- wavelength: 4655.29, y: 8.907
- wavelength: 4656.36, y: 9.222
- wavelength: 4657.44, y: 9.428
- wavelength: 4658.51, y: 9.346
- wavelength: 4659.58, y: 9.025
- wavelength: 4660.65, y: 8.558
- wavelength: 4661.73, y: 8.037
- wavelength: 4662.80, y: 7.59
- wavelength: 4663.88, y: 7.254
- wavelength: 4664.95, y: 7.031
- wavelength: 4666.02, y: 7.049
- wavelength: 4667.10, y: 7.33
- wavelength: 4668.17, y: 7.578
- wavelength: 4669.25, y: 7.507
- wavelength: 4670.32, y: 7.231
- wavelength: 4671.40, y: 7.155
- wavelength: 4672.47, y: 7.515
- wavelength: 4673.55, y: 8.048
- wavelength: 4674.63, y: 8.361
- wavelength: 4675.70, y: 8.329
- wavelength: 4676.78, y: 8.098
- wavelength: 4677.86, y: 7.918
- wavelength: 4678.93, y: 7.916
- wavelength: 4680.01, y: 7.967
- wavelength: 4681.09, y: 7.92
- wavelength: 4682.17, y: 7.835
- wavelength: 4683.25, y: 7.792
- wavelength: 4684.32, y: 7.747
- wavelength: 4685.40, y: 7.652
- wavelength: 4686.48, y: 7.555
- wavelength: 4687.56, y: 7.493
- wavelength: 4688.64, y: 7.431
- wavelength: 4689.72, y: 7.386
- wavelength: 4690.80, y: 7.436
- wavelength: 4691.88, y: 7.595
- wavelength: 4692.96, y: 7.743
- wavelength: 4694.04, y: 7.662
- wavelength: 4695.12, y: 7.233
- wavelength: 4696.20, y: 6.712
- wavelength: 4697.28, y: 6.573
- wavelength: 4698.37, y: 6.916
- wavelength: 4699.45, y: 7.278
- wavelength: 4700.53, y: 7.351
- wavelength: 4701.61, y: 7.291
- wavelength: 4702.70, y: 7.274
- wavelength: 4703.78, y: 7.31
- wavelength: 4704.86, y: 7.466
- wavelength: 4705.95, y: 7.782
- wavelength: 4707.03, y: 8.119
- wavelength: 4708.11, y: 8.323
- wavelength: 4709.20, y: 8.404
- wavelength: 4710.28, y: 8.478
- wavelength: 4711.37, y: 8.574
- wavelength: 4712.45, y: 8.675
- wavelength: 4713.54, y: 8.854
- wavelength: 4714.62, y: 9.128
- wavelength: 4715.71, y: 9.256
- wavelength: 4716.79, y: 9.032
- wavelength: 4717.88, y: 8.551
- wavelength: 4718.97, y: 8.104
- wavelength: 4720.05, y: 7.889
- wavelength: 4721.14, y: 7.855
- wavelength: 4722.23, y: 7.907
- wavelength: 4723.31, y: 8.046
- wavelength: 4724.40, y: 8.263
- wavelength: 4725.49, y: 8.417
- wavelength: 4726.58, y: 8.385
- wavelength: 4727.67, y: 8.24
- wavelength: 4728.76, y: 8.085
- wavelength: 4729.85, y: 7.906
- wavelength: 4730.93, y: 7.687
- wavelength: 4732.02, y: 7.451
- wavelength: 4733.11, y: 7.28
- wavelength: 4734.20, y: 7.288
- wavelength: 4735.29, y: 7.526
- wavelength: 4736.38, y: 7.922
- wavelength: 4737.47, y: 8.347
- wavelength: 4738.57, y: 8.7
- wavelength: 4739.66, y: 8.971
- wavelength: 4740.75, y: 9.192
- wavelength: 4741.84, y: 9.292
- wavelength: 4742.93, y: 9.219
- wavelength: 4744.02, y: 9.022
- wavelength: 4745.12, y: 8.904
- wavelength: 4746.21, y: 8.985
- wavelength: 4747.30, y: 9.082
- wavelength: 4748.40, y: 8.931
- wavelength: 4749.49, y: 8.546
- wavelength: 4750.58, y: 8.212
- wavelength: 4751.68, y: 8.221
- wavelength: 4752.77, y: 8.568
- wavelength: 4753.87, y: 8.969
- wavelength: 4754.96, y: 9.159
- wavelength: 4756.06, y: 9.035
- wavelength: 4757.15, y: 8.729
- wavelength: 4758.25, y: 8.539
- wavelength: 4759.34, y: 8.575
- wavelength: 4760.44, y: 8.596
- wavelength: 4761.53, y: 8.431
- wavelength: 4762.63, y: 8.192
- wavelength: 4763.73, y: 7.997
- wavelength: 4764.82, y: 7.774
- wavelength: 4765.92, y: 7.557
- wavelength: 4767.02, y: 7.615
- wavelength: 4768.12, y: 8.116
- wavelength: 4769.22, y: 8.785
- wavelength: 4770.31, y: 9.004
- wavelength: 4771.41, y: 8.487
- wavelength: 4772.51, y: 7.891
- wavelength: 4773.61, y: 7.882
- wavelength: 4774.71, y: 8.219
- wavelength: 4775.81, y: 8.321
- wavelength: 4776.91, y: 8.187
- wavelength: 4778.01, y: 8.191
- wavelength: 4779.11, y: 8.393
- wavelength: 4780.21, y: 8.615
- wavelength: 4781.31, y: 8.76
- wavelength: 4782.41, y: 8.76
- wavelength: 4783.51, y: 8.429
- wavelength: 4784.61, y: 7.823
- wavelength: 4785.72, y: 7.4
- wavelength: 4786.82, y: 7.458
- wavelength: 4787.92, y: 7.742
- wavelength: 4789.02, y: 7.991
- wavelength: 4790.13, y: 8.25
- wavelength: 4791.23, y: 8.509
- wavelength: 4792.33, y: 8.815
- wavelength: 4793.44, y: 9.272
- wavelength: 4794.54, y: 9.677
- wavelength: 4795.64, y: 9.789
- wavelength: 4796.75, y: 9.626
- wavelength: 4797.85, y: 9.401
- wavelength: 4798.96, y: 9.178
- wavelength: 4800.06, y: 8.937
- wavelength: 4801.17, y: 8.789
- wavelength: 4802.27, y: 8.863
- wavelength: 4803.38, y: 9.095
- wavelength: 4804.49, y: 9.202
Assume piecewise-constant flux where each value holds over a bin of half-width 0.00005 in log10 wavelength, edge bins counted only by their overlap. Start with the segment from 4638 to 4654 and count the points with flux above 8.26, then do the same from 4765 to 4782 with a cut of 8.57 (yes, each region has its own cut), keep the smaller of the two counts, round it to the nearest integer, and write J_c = 3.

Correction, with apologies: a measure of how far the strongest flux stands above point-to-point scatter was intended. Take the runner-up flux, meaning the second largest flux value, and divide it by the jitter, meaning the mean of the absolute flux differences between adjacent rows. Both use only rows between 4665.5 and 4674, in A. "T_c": 29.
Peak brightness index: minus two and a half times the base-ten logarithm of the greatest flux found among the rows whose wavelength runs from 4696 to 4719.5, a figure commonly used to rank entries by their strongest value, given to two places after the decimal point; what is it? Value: -2.42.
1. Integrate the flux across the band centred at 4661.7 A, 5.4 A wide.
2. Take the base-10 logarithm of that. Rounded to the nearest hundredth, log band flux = 1.64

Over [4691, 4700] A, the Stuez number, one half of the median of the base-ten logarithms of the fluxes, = 0.430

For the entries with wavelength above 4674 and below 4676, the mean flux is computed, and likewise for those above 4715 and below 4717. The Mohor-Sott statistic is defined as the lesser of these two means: 8.3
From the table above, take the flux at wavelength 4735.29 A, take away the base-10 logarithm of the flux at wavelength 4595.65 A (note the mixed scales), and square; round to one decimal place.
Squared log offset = 44.2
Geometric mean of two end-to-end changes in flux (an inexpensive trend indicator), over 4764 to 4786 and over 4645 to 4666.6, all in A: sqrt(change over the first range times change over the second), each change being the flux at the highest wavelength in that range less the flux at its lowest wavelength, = 0.54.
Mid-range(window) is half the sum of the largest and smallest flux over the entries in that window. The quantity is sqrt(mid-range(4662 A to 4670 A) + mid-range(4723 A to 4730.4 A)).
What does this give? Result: 3.93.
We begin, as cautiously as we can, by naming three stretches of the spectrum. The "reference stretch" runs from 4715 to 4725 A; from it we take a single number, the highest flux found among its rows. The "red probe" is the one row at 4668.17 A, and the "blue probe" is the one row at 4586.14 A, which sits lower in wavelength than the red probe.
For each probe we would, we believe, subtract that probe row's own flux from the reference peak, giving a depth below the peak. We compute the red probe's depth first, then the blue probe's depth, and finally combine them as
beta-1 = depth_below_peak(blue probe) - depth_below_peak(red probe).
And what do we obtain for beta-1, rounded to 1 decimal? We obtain -1.9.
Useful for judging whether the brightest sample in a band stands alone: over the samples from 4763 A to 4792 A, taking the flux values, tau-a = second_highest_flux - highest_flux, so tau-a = -0.22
